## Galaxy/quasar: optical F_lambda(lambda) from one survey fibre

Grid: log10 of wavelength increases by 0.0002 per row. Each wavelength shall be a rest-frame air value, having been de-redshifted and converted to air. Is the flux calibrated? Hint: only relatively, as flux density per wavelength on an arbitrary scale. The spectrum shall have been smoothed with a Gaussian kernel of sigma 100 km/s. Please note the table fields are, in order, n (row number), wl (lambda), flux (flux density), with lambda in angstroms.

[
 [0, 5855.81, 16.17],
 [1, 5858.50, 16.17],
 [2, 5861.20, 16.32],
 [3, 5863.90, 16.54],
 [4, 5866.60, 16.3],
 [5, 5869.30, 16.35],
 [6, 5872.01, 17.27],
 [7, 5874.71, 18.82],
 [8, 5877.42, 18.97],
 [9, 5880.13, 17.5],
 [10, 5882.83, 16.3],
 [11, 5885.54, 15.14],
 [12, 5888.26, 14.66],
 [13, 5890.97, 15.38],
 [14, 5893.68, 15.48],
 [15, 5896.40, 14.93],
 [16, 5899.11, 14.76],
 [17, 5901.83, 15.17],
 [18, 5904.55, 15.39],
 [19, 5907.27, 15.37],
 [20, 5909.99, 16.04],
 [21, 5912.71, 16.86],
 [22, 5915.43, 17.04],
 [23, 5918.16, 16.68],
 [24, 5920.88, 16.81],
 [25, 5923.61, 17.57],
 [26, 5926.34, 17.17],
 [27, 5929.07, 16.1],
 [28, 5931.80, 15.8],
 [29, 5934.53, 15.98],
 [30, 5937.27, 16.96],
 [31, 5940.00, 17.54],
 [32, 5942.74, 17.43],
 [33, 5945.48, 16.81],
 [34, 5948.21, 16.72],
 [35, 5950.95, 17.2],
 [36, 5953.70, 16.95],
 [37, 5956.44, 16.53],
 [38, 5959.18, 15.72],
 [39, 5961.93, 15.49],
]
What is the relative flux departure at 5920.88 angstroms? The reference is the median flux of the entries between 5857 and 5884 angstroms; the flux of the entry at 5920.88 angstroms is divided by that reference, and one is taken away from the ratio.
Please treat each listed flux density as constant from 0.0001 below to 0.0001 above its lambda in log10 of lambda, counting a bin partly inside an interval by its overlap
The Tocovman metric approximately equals 0.022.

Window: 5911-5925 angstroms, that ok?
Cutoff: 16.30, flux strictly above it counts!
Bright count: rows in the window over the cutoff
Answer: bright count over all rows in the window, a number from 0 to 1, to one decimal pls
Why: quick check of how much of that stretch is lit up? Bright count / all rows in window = 1.0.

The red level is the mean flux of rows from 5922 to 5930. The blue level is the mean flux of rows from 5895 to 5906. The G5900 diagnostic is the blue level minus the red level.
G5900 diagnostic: -1.9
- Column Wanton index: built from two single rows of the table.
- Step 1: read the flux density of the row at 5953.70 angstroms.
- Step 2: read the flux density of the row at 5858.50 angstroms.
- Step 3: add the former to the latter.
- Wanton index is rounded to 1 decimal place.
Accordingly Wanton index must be 33.1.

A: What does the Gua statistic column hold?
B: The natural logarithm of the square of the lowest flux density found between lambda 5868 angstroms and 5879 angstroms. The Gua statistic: 5.59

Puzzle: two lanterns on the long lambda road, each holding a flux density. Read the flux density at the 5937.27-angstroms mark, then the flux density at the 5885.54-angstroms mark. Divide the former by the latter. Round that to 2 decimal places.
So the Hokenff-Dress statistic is 1.12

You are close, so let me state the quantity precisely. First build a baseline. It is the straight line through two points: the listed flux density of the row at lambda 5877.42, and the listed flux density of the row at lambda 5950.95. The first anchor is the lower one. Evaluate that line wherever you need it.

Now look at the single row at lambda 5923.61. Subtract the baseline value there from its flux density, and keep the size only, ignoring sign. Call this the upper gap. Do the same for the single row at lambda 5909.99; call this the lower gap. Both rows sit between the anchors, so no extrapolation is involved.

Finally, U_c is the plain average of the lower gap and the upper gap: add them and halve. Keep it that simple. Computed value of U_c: 1.2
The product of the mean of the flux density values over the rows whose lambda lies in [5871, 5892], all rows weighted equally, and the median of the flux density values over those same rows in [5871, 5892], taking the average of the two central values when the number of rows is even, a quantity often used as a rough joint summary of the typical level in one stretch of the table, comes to 281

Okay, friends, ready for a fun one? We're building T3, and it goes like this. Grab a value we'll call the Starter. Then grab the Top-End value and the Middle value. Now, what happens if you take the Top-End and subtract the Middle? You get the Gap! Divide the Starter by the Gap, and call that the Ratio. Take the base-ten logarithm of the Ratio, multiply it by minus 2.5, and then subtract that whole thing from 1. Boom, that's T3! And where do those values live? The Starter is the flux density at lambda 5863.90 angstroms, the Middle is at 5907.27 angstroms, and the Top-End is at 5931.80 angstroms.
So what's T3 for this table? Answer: 5.0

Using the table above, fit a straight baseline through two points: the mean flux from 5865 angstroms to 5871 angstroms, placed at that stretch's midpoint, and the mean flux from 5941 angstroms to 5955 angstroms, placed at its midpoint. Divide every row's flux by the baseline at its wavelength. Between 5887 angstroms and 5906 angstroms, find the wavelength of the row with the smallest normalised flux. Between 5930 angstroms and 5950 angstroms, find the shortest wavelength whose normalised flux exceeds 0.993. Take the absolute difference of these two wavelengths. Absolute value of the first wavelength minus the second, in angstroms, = 49.0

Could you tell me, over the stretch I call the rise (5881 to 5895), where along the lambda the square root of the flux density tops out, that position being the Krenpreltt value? 5882.83 angstroms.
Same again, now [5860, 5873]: 5872.01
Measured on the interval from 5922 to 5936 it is 5923.61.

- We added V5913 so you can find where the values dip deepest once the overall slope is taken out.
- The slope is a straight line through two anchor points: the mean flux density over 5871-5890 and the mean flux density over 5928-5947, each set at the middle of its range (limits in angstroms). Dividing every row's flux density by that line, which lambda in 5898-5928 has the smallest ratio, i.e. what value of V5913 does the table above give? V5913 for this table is 5899.11 angstroms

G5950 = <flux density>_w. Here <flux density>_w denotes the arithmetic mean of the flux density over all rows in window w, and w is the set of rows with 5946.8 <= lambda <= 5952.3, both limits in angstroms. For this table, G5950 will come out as 17.0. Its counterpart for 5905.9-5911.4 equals 15.7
